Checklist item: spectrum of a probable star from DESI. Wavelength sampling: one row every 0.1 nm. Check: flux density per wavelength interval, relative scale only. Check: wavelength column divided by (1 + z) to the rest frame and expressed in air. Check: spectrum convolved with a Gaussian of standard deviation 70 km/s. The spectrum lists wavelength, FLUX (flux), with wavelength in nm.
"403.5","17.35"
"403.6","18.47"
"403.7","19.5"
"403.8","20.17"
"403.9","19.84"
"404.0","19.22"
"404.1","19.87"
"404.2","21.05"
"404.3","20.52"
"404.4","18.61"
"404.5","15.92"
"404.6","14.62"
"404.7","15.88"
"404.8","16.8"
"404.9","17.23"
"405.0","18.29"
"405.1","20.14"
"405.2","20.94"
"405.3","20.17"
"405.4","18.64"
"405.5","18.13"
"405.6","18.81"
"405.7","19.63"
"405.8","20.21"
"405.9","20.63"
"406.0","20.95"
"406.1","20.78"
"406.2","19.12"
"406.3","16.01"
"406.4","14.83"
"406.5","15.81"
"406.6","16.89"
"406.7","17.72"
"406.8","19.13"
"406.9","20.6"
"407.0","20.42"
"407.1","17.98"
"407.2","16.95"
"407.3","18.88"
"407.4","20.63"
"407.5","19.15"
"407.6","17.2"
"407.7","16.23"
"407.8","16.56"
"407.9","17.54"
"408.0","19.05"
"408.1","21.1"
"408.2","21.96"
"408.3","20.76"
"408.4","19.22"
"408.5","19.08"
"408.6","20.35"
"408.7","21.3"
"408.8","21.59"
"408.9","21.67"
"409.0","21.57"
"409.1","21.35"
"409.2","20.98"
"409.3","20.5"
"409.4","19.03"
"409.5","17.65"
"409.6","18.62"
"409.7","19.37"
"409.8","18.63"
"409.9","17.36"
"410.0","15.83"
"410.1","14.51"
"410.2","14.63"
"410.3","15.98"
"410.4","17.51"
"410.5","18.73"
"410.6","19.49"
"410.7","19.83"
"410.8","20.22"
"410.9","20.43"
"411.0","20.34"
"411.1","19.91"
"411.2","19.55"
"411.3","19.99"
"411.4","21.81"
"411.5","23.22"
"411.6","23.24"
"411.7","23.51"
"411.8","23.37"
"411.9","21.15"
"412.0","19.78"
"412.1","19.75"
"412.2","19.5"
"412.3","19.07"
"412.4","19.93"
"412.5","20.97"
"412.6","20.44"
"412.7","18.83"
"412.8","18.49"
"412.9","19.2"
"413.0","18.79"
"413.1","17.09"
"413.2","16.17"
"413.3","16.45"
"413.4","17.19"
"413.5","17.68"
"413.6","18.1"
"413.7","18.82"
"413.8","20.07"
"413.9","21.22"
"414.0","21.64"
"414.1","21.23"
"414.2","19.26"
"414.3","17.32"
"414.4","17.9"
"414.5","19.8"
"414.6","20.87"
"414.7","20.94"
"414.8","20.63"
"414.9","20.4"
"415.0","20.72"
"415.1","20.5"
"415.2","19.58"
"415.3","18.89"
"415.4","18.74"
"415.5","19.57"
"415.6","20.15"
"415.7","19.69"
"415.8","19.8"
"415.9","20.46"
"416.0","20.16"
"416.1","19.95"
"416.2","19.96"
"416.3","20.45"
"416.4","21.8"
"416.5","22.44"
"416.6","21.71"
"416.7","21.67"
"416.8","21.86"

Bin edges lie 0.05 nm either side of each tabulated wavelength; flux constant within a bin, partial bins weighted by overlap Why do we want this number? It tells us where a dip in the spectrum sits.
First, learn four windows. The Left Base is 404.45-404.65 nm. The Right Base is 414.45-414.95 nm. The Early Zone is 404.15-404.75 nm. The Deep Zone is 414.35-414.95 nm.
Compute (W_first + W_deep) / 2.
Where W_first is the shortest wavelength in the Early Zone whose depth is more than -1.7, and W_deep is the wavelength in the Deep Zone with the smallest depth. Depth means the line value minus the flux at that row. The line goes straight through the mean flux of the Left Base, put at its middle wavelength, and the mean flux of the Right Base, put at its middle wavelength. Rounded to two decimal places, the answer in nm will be 409.60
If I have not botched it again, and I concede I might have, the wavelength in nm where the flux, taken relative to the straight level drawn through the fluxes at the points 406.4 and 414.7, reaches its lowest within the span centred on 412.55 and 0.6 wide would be 412.8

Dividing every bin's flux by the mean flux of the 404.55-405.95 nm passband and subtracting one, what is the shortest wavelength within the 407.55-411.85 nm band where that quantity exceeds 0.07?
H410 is 408.1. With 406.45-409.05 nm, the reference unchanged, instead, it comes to 406.9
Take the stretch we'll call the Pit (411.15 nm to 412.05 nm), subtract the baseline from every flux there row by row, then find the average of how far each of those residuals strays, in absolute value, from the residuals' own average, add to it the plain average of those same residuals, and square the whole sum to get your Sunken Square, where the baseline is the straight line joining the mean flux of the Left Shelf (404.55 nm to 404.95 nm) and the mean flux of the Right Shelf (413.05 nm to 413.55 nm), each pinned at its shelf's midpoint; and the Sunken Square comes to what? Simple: 41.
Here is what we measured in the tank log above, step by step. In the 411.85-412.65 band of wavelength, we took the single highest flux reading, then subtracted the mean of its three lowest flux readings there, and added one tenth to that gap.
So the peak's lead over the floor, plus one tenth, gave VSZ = 1.8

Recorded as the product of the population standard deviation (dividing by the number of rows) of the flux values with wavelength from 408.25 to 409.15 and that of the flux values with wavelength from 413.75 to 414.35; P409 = 1.4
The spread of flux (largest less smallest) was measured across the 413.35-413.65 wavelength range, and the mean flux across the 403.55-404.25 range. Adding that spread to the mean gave 21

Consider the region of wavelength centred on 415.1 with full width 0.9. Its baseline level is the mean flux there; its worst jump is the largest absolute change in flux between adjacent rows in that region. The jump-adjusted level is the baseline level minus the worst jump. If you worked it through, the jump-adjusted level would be 19.1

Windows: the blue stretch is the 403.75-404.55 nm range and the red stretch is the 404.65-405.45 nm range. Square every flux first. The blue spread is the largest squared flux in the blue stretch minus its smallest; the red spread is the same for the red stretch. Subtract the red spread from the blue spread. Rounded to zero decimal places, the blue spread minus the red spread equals 3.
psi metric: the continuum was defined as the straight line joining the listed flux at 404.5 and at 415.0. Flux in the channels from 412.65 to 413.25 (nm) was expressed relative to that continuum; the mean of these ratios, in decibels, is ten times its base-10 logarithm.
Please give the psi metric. -0.4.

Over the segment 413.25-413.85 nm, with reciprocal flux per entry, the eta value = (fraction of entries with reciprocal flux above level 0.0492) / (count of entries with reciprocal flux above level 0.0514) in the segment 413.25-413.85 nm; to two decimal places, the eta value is 0.20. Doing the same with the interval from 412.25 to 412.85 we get 0.22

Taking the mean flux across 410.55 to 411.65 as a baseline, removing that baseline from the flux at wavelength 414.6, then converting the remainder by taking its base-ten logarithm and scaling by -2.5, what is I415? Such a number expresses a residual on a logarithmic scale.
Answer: 2.1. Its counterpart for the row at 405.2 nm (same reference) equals 1.7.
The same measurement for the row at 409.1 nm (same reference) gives 0.5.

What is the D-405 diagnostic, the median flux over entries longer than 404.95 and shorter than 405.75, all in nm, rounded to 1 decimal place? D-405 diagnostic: 19.2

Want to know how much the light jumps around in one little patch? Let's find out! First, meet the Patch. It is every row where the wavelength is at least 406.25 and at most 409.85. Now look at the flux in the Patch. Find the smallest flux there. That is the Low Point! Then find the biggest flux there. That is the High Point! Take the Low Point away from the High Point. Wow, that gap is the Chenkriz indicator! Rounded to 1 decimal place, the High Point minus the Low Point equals 7.1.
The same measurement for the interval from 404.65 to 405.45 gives 5.1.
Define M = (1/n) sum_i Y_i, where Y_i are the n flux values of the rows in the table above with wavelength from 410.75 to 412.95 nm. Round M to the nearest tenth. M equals 20.6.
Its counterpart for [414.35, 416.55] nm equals 20.2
